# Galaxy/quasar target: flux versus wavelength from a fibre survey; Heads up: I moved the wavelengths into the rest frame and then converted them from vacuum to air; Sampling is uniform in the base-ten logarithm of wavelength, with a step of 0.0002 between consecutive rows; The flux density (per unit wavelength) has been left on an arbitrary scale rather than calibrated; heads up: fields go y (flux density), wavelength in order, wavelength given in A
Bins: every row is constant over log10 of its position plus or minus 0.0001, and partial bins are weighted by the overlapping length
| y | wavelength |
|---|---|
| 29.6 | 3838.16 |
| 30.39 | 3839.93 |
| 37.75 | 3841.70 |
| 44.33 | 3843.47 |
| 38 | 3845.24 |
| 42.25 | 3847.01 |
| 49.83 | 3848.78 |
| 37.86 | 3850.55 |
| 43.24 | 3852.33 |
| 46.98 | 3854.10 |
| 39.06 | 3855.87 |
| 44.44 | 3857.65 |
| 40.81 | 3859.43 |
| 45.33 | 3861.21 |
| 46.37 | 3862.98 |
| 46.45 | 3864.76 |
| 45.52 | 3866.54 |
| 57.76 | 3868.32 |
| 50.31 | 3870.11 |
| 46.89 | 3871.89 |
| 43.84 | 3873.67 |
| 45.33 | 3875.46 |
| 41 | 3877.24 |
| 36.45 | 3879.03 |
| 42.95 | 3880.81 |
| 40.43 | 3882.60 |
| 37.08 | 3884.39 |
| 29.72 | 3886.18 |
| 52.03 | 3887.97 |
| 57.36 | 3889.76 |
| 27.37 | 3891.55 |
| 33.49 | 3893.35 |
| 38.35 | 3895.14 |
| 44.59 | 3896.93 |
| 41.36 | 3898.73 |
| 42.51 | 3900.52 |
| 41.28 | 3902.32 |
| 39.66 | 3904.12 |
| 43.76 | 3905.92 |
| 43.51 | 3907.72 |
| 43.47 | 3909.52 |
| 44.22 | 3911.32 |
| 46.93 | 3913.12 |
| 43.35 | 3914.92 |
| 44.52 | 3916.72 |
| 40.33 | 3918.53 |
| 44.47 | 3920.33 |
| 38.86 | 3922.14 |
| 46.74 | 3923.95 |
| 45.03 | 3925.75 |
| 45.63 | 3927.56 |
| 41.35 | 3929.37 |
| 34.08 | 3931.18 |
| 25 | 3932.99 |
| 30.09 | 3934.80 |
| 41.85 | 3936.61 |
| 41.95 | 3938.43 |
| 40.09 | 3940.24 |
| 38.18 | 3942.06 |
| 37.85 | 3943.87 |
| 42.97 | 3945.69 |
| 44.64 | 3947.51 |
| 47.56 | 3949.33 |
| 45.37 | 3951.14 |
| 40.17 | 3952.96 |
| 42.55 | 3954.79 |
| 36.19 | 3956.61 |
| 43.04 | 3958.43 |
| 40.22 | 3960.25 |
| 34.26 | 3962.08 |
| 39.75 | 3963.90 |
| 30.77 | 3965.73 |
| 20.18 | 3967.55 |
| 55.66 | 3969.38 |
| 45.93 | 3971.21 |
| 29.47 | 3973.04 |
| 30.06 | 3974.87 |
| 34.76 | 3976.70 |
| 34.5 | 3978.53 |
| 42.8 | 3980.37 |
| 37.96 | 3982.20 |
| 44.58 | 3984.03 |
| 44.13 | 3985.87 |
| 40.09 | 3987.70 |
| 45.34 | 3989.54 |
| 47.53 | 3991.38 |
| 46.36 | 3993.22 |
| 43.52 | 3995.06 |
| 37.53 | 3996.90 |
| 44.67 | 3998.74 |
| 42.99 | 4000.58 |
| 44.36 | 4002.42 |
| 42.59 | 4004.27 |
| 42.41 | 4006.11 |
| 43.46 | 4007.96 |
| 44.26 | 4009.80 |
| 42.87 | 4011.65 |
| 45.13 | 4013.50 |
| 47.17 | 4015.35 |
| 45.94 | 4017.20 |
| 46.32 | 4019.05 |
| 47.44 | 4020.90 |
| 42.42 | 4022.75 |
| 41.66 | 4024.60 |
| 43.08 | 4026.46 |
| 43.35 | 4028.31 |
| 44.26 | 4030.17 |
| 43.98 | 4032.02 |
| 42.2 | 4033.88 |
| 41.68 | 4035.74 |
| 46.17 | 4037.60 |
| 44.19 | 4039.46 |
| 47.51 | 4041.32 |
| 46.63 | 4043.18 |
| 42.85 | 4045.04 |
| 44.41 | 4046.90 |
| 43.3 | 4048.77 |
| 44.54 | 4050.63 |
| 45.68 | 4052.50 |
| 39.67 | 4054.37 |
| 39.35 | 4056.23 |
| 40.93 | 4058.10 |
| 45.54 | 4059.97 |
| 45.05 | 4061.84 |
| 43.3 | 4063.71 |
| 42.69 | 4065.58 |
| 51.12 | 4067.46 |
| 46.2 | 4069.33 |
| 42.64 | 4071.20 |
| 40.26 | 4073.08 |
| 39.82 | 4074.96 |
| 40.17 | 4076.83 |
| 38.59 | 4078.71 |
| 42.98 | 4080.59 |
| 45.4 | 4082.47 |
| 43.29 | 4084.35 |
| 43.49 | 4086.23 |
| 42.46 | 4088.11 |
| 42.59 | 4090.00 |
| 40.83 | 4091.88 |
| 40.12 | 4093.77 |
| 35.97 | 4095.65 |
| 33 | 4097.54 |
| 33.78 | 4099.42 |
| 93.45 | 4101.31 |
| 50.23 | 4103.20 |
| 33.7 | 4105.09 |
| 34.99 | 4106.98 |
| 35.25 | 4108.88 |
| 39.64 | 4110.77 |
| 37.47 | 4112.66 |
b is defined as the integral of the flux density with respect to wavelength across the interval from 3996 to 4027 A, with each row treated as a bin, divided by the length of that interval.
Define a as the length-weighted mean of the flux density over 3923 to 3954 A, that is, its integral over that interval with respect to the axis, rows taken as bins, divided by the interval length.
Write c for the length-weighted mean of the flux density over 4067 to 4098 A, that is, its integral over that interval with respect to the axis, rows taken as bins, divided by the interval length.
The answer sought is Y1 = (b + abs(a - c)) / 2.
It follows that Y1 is 22.5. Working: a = 41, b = 43.8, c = 41.7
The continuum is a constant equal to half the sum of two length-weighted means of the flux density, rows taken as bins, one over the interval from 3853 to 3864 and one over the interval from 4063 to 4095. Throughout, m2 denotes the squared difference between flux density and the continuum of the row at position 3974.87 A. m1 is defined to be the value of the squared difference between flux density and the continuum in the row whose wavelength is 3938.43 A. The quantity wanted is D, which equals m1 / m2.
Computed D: 0.01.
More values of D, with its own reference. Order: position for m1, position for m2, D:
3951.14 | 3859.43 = 0.74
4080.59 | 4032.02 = 0.15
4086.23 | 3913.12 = 0.00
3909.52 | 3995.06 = 0.65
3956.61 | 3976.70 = 0.69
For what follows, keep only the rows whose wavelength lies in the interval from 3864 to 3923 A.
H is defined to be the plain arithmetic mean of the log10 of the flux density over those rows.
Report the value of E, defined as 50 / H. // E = 30.7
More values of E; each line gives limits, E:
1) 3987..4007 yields 30.6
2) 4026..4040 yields 30.5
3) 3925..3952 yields 31.3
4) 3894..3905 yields 31.0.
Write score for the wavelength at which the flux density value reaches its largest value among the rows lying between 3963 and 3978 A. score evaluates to 3969.38 A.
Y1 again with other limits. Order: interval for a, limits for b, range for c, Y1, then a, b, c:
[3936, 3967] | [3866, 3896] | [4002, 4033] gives 23.3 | 40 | 42.7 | 44.1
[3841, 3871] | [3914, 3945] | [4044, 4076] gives 20.6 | 45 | 40.0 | 43.4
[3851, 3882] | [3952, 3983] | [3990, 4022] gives 18.9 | 45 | 37.5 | 44.4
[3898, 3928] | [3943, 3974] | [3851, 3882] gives 20.6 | 43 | 39.8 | 44.7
